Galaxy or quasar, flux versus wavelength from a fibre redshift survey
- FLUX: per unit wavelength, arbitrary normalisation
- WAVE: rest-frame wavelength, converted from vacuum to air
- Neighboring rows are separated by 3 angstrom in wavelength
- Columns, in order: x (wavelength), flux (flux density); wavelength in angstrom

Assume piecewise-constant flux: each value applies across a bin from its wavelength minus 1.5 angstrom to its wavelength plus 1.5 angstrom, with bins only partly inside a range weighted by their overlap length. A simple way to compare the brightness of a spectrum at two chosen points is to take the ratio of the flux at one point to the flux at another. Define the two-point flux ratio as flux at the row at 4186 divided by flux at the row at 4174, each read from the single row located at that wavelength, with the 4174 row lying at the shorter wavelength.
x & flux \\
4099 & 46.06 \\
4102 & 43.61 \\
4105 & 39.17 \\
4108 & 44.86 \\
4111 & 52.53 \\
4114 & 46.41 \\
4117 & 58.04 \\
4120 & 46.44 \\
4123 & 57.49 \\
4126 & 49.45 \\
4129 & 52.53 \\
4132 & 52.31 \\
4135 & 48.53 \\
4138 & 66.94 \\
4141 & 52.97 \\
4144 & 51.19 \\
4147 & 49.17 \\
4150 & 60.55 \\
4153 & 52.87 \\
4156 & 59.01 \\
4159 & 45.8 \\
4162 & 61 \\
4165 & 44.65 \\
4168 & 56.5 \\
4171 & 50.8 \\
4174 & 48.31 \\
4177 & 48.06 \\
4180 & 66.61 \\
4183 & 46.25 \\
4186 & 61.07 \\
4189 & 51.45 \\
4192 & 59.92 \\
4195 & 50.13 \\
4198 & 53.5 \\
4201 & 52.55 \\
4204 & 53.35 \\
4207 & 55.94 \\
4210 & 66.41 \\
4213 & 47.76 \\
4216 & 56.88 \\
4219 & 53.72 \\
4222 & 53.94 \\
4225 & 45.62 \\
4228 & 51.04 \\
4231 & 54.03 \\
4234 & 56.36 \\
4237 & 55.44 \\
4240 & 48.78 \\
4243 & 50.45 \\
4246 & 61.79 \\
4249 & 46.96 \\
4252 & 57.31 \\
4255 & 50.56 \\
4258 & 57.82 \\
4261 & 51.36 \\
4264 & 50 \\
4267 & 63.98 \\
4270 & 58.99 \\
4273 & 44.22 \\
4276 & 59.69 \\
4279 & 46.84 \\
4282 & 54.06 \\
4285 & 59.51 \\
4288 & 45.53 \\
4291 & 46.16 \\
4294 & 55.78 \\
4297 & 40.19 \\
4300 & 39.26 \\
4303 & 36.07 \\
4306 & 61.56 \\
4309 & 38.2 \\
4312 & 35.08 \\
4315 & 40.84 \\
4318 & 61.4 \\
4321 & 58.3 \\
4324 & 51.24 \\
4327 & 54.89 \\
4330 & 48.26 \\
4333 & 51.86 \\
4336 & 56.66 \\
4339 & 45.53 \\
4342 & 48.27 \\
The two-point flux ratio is 1.26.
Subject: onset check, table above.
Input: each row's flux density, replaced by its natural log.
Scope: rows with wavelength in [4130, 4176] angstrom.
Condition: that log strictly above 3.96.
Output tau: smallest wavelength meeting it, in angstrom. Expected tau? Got 4138 angstrom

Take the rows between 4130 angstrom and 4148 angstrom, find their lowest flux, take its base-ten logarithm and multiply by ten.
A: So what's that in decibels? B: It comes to 16.86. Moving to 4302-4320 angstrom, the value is 15.45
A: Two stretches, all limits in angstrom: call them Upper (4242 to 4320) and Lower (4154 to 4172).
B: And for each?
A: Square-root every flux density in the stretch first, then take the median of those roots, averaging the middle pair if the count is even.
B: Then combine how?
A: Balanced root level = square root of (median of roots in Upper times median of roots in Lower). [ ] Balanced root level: 7.21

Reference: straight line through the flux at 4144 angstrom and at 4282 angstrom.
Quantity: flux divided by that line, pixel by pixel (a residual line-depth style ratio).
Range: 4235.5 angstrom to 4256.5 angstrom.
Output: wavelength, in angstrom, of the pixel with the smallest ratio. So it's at 4249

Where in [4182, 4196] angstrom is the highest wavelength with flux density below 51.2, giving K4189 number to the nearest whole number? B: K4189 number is 4195 angstrom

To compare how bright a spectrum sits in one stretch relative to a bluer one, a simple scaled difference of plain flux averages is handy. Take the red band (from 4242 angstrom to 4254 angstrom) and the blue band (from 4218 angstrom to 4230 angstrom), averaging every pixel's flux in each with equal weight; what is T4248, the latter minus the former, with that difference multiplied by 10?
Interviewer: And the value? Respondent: -30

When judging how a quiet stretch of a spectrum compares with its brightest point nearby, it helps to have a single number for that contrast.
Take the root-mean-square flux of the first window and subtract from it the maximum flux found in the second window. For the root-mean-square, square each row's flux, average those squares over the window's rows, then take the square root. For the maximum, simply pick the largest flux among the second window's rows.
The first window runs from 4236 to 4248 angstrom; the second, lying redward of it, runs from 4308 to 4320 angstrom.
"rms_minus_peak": -7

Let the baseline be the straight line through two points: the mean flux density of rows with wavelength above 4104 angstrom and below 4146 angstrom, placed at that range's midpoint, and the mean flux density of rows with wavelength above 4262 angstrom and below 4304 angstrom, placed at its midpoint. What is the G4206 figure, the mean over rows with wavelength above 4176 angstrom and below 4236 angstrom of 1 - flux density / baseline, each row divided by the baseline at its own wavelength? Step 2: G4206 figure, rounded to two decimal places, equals -0.07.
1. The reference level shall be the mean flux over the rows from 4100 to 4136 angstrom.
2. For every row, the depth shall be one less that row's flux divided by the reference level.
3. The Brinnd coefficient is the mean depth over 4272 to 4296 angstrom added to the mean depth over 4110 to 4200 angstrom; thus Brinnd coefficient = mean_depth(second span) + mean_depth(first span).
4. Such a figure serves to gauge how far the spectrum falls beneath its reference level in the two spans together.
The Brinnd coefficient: -0.13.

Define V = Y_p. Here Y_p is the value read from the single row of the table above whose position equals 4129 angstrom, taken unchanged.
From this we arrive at 52.53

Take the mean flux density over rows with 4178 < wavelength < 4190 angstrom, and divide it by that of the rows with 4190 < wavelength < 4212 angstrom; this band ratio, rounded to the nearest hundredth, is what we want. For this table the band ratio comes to 1.01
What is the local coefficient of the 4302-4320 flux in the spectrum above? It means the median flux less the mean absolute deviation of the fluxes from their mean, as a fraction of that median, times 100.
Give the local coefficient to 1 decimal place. 73.1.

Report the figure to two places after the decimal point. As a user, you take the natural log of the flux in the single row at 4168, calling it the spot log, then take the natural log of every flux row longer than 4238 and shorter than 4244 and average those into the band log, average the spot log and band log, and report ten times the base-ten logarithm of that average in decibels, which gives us 5.99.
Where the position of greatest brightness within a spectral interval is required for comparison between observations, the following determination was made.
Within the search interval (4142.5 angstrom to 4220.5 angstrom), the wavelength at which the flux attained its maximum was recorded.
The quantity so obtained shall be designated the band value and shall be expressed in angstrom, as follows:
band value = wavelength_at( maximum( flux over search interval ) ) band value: 4180 angstrom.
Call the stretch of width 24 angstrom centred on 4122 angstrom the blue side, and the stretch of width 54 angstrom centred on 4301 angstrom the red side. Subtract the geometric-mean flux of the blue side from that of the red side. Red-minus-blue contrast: -3.5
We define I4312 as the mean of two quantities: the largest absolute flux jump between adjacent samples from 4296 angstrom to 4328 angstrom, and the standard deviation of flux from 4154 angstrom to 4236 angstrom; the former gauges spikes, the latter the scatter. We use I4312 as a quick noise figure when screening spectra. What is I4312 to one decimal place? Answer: 15.7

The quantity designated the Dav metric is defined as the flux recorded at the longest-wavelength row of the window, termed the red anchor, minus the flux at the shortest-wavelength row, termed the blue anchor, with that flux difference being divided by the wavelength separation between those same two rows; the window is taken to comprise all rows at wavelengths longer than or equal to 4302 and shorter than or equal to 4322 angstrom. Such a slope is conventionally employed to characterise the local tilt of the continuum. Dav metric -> 1.2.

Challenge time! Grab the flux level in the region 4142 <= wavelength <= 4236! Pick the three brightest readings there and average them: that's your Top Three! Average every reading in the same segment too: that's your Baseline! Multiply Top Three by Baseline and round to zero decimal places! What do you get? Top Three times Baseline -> 3474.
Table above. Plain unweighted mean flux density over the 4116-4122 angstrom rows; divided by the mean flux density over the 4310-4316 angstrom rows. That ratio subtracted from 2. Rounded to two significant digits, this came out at 0.62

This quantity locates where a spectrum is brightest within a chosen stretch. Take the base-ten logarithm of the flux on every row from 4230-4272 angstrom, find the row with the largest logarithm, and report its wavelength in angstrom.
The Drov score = 4267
